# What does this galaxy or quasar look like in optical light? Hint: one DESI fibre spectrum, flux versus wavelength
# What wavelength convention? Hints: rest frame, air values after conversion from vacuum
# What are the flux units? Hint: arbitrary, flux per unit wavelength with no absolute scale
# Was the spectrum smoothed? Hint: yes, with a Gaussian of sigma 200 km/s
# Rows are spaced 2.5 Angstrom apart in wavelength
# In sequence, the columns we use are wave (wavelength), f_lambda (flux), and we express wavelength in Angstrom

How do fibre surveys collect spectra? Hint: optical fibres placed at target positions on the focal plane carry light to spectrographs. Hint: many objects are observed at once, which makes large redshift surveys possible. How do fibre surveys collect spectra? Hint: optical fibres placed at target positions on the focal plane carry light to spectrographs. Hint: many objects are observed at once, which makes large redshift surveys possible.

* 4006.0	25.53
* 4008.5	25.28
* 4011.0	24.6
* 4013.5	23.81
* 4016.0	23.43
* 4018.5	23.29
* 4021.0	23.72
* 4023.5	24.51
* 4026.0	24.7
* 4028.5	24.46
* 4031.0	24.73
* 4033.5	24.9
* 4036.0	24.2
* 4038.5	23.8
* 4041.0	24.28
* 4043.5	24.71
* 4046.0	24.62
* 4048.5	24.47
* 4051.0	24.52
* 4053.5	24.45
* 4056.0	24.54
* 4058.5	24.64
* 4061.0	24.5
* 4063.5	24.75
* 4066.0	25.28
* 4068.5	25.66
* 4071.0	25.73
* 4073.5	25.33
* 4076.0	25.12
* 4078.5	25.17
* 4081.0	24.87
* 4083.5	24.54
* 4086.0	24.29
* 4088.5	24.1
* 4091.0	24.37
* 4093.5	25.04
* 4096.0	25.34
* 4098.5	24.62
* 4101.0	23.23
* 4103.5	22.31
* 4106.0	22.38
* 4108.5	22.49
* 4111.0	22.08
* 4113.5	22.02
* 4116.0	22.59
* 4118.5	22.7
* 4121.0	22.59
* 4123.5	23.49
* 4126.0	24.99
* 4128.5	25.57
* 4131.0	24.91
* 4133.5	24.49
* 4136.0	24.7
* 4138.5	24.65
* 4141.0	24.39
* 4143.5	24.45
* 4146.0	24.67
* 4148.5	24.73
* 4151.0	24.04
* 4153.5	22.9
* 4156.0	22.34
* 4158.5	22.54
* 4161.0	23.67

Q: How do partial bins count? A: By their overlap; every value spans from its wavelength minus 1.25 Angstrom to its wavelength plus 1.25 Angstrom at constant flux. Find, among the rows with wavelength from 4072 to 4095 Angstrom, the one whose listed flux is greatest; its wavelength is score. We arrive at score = 4073.5 Angstrom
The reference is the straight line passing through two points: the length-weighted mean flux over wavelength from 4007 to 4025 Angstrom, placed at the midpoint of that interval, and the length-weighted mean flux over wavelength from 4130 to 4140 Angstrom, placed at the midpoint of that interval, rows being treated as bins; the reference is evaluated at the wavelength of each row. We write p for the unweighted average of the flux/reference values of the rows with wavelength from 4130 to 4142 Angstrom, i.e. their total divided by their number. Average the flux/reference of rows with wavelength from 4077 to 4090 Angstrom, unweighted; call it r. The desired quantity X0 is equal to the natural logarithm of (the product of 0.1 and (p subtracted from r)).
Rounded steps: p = 1.00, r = 1.01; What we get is -7.1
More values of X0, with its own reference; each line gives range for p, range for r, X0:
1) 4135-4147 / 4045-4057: -6.5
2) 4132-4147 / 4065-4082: -5.4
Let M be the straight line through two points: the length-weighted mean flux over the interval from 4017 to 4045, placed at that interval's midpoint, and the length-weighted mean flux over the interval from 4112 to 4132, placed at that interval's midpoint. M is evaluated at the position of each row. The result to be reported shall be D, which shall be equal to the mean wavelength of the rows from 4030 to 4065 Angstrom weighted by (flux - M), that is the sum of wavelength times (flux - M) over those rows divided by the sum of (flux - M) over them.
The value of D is 4051.0 Angstrom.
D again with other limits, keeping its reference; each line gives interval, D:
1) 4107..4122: 4114.1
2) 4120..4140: 4133.2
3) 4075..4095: 4083.7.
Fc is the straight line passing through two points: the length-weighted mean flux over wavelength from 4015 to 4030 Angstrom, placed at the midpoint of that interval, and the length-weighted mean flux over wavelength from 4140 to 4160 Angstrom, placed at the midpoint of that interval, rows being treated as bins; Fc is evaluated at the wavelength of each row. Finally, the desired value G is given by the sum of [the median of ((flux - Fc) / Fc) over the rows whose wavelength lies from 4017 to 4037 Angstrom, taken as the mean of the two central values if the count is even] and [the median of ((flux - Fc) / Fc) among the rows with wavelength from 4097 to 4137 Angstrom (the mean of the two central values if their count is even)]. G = -0.018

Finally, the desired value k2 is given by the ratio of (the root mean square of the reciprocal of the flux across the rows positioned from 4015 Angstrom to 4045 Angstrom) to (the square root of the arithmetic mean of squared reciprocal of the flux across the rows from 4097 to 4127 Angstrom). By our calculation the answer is 0.95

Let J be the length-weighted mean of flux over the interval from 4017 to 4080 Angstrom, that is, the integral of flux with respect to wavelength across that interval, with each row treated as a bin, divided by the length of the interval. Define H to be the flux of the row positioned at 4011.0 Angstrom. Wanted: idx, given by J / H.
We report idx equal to 1.00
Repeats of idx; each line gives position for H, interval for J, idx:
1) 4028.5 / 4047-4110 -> 1.00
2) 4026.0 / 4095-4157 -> 0.96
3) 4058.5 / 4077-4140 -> 0.97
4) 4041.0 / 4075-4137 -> 0.98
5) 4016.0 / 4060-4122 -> 1.03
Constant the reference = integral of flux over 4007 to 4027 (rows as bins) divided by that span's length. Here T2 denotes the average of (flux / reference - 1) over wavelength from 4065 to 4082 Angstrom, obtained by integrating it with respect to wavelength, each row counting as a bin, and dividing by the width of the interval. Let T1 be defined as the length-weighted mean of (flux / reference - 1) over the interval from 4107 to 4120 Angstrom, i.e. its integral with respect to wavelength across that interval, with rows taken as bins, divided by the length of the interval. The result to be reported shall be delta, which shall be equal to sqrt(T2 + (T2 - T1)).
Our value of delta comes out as 0.41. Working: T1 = -0.074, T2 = 0.047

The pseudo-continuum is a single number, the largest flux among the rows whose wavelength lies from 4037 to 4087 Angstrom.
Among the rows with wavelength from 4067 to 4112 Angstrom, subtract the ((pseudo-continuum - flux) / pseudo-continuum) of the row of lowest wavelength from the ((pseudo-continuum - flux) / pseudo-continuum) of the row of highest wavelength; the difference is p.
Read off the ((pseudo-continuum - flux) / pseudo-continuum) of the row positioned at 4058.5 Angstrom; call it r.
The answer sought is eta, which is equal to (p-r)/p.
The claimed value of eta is 0.7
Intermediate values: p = 0.14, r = 0.04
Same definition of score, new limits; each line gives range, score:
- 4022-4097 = 4071.0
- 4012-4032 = 4031.0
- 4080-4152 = 4128.5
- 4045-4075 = 4071.0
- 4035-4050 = 4043.5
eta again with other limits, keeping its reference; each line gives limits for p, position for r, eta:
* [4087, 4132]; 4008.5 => 1.6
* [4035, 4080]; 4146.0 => 2.1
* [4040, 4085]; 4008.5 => 2.7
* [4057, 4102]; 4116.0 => -1.2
